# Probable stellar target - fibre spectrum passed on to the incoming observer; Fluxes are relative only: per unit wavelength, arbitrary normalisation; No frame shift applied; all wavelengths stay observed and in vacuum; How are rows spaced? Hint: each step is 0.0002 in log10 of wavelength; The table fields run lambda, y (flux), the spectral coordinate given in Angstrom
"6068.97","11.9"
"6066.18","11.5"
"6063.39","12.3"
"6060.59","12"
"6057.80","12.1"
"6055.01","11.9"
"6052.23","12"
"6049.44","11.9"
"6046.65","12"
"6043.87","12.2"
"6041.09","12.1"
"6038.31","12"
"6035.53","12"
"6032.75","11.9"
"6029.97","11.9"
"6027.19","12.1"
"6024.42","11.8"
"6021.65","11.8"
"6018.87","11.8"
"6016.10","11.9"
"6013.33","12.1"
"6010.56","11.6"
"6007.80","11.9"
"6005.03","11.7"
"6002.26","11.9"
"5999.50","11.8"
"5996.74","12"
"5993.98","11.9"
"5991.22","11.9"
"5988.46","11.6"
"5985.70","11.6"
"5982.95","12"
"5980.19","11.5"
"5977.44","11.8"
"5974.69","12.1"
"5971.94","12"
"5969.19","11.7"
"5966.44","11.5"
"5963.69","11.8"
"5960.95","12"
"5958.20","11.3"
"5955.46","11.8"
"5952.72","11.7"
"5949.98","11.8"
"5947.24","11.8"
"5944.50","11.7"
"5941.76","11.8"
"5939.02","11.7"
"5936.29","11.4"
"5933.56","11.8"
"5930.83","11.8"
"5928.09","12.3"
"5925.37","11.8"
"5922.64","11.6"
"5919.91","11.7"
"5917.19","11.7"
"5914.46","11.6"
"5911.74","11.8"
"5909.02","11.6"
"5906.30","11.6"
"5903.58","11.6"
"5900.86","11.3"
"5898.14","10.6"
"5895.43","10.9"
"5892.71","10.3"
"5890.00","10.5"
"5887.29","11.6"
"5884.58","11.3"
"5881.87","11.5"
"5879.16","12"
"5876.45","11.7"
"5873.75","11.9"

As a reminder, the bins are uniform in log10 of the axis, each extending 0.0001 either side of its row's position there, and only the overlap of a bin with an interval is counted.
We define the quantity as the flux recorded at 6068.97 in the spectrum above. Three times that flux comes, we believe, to 35.7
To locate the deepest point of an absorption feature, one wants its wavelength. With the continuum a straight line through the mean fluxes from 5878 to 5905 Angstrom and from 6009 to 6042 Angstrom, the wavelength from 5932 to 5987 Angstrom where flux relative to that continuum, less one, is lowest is 5958.20 Angstrom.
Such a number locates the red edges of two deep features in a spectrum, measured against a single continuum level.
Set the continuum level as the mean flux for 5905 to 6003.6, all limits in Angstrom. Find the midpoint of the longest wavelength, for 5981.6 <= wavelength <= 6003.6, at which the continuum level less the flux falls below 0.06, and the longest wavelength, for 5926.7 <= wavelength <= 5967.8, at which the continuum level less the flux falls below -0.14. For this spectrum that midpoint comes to 5981.6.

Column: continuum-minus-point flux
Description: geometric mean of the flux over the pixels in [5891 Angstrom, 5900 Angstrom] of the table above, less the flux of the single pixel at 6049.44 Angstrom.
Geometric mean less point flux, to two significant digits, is -1.3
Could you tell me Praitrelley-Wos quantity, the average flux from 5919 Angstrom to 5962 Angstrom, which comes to 11.75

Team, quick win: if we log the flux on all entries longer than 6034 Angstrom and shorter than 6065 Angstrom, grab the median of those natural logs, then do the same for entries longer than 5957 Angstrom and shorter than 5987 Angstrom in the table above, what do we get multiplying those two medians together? 6.13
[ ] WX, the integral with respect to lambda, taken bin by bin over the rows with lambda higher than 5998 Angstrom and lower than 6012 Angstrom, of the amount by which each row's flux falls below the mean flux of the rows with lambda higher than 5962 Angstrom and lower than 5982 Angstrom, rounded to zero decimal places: 0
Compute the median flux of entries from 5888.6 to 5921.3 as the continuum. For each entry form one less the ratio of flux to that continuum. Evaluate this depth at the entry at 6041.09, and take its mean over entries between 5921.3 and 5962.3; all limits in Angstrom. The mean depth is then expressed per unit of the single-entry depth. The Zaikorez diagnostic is 0.31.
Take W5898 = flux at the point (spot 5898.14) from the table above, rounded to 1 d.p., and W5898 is 10.6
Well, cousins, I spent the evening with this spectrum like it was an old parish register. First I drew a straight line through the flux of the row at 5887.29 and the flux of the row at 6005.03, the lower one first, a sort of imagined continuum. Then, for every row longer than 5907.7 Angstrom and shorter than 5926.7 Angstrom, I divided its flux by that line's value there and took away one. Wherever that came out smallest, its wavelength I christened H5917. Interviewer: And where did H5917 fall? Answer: 5922.64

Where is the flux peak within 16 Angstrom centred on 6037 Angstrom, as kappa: 6043.87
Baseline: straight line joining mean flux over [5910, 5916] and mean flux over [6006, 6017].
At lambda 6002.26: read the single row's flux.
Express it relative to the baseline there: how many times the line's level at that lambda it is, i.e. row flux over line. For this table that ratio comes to 1.00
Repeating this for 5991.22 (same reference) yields 1.01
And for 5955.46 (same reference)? 1.00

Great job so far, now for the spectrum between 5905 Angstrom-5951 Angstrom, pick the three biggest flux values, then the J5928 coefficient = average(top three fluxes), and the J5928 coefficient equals 12.0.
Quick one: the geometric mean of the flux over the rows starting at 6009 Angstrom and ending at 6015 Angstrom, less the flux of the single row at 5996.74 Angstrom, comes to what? -0.15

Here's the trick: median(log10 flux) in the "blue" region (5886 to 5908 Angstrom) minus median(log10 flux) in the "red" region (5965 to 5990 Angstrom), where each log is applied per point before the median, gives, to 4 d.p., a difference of -0.0229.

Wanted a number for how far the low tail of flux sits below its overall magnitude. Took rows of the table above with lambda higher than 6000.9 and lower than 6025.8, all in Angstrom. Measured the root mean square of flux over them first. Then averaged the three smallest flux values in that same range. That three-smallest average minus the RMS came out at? -0.13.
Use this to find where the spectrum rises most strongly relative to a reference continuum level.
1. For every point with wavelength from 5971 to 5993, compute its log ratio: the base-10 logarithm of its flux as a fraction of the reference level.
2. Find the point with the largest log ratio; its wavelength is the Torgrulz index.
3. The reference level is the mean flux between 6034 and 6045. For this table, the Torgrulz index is 5974.69 Angstrom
